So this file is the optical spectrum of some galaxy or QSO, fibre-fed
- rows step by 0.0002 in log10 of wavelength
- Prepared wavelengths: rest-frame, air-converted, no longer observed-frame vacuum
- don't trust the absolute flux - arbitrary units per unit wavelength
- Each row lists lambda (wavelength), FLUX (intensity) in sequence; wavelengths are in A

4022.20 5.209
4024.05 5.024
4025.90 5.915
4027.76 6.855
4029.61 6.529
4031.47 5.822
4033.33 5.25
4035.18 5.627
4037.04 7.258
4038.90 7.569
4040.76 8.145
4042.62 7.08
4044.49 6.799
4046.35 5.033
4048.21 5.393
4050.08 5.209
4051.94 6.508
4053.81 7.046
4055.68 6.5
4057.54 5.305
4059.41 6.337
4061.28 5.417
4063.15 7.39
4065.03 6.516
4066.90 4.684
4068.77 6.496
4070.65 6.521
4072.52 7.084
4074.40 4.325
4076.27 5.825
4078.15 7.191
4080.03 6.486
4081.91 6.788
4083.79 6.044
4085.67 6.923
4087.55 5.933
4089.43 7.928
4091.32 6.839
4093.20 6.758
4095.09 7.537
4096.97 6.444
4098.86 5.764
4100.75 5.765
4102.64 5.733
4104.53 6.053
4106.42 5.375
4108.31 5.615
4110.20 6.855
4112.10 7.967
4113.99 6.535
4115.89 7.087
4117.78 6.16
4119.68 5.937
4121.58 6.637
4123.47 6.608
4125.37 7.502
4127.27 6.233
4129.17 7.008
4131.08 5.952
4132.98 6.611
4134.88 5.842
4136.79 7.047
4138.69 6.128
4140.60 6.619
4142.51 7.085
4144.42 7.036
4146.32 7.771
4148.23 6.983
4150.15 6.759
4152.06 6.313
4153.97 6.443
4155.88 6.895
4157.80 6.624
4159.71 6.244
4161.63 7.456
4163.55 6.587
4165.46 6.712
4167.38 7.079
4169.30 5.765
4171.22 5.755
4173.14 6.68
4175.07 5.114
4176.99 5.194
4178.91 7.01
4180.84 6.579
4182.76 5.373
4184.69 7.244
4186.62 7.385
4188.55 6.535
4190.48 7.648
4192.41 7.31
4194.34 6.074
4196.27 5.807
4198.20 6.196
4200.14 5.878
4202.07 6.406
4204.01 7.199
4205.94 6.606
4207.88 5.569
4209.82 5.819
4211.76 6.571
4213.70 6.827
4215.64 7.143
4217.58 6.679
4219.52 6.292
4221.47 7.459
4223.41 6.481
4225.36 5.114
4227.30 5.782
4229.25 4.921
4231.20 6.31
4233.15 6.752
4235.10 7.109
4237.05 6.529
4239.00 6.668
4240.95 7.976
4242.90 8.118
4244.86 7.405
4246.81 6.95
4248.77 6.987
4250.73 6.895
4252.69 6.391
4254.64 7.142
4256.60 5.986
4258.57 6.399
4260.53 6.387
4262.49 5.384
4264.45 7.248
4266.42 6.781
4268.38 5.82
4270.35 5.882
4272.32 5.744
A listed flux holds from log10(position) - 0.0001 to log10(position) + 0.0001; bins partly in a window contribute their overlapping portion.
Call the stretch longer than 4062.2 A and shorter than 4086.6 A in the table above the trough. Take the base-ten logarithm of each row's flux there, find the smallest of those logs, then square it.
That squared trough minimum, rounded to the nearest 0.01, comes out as 0.40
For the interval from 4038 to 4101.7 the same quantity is 0.40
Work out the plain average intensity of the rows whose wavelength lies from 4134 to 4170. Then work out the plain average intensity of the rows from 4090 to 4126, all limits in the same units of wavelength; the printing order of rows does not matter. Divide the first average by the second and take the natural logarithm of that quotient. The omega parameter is 0.034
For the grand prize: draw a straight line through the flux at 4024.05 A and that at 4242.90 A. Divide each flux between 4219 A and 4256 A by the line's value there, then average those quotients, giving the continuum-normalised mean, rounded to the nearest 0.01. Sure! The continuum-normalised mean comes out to 0.83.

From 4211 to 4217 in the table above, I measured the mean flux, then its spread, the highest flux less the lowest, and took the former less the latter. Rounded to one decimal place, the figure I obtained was 6.3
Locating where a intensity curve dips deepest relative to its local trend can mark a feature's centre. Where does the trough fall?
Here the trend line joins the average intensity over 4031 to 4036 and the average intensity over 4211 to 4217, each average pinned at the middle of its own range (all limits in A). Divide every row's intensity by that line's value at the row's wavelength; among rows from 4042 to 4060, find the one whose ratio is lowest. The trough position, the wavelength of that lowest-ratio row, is 4046.35 A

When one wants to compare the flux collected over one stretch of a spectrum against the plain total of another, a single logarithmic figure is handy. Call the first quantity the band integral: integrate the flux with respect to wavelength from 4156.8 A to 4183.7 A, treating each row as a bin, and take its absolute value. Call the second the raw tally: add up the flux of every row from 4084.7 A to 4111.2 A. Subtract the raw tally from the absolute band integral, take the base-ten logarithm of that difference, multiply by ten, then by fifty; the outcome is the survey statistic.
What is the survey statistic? 951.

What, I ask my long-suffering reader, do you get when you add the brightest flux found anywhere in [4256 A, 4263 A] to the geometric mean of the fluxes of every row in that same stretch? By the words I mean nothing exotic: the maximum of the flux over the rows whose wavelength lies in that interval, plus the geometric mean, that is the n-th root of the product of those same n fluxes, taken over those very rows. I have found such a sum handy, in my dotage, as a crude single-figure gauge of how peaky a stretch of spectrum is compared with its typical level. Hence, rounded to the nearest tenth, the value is 12.4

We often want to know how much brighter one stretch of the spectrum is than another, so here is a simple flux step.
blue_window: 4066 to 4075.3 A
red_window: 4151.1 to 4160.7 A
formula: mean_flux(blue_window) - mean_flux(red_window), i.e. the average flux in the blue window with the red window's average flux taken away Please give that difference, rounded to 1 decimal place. -0.7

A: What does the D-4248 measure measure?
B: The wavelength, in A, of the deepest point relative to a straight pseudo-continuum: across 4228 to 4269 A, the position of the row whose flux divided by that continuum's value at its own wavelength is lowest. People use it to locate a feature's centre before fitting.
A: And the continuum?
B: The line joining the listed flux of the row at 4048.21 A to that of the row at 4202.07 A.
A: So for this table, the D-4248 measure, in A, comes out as 4229.25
